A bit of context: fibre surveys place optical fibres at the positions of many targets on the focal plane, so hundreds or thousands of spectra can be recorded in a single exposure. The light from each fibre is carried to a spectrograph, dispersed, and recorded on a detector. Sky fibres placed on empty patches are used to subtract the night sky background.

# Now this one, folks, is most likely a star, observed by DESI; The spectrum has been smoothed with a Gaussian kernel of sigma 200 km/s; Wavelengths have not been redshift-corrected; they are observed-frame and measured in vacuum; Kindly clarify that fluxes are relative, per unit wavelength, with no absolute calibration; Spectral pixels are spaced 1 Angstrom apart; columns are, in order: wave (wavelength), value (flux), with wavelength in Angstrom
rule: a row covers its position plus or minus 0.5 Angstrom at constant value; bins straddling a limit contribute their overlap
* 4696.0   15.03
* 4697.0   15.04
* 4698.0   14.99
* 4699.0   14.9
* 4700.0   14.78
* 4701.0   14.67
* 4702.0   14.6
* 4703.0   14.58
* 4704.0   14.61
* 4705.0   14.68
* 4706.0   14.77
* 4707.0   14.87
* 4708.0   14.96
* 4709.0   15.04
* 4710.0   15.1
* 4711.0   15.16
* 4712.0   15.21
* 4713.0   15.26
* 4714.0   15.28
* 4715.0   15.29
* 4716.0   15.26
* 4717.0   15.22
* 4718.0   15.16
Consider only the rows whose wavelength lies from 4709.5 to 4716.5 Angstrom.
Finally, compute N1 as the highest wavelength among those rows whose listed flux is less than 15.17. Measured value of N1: 4711.0 Angstrom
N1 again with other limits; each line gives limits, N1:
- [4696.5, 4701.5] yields 4701.0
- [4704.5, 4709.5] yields 4709.0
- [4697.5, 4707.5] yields 4707.0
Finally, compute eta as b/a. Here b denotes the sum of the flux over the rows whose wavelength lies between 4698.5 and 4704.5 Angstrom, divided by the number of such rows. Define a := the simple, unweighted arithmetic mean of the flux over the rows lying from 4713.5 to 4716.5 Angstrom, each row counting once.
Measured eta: 0.96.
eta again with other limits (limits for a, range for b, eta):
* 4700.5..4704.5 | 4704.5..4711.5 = 1.02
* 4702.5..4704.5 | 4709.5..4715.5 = 1.04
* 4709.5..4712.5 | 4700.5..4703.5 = 0.96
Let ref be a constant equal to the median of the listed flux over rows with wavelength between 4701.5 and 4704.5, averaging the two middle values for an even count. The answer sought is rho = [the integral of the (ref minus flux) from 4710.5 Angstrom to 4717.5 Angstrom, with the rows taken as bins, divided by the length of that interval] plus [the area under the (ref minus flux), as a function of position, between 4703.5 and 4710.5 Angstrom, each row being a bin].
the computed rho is -2.5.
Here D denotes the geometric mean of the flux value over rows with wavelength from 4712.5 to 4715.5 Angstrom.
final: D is 15.3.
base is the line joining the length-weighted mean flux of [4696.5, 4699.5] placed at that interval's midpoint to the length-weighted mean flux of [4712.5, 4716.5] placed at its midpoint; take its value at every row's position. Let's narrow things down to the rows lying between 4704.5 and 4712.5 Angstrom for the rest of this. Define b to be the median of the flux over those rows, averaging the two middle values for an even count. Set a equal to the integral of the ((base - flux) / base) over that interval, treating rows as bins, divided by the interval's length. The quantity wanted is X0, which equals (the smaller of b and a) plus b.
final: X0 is 15.0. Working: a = 0.013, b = 15.0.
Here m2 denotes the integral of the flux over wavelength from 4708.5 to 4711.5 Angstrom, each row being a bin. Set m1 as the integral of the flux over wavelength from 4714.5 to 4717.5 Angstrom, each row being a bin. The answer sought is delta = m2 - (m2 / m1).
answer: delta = 44.3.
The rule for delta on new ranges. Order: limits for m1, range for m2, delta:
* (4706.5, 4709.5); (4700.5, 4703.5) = 42.9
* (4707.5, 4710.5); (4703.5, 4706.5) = 43.1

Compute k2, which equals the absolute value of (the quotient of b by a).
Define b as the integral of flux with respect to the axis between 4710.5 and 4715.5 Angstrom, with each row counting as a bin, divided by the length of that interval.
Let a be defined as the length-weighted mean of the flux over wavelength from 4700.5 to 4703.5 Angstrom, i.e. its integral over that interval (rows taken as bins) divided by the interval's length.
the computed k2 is 1.04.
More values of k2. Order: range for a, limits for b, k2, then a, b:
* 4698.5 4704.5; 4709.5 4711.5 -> 1.03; 14.7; 15.1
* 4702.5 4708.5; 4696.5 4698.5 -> 1.02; 14.7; 15.0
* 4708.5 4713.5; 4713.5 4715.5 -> 1.01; 15.2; 15.3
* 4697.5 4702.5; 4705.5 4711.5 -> 1.01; 14.8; 15.0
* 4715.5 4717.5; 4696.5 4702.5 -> 0.97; 15.2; 14.8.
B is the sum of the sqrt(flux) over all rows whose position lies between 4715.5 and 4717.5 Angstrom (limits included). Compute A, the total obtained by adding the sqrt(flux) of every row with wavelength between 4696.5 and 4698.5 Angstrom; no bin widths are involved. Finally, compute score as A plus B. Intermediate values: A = 7.75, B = 7.81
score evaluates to 15.6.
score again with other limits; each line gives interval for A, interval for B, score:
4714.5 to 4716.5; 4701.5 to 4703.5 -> 15.5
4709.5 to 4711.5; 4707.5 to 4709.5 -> 15.5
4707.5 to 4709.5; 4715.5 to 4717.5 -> 15.6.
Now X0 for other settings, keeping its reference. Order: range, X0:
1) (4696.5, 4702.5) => 14.9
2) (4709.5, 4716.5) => 15.3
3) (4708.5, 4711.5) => 15.1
